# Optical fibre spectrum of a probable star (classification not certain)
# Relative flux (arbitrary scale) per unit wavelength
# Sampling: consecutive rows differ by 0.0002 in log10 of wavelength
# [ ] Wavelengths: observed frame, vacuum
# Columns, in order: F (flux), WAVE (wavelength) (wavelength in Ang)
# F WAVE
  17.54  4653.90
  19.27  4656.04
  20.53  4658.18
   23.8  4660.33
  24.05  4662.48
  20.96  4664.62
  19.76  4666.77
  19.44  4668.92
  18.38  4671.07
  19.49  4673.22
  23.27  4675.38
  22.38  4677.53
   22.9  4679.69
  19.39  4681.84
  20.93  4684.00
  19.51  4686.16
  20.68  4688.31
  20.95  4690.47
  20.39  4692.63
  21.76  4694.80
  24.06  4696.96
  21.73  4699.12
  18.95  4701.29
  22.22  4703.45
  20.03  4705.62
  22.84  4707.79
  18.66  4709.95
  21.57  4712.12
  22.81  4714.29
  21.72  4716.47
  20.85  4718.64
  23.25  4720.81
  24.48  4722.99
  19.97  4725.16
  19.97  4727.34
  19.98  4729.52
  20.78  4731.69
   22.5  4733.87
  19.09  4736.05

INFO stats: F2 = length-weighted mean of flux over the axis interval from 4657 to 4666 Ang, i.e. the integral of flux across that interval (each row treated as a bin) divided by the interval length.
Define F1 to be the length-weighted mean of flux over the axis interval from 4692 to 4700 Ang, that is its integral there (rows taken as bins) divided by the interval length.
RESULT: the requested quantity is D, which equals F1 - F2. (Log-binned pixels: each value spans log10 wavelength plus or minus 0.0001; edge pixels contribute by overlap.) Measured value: -0.1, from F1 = 22.1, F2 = 22.2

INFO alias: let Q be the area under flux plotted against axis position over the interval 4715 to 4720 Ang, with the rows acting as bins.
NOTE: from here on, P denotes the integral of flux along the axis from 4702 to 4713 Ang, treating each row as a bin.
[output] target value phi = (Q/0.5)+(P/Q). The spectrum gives 217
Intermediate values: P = 231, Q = 107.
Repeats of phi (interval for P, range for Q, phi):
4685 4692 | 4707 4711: 167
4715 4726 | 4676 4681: 228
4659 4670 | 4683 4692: 371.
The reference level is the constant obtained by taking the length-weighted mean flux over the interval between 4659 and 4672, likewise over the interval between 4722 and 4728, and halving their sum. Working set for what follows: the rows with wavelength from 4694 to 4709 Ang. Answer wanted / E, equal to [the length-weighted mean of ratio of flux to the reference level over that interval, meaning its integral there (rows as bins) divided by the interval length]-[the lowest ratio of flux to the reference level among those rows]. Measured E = 0.126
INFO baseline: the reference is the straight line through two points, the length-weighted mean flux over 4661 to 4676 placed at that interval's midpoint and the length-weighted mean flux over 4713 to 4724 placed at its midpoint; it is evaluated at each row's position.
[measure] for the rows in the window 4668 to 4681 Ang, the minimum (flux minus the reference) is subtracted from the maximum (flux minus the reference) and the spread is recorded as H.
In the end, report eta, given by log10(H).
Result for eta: 0.68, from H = 4.7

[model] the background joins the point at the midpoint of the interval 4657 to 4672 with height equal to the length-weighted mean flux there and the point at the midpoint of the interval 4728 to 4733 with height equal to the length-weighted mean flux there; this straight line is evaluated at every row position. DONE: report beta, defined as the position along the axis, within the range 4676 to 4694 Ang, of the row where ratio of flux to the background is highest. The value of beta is 4679.69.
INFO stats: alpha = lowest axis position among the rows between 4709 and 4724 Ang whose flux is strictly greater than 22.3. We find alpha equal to 4714.29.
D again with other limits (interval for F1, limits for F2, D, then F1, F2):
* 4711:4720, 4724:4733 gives 1.5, 21.8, 20.3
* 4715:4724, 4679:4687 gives 1.9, 22.5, 20.6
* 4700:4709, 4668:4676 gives 1.0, 21.0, 20.0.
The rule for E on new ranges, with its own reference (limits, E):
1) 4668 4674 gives 0.033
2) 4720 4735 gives 0.073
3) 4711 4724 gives 0.073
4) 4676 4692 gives 0.077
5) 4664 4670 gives 0.025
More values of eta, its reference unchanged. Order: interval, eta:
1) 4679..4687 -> 0.56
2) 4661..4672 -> 0.78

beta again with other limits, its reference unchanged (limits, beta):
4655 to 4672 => 4662.48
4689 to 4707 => 4696.96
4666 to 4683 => 4675.38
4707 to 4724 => 4722.99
